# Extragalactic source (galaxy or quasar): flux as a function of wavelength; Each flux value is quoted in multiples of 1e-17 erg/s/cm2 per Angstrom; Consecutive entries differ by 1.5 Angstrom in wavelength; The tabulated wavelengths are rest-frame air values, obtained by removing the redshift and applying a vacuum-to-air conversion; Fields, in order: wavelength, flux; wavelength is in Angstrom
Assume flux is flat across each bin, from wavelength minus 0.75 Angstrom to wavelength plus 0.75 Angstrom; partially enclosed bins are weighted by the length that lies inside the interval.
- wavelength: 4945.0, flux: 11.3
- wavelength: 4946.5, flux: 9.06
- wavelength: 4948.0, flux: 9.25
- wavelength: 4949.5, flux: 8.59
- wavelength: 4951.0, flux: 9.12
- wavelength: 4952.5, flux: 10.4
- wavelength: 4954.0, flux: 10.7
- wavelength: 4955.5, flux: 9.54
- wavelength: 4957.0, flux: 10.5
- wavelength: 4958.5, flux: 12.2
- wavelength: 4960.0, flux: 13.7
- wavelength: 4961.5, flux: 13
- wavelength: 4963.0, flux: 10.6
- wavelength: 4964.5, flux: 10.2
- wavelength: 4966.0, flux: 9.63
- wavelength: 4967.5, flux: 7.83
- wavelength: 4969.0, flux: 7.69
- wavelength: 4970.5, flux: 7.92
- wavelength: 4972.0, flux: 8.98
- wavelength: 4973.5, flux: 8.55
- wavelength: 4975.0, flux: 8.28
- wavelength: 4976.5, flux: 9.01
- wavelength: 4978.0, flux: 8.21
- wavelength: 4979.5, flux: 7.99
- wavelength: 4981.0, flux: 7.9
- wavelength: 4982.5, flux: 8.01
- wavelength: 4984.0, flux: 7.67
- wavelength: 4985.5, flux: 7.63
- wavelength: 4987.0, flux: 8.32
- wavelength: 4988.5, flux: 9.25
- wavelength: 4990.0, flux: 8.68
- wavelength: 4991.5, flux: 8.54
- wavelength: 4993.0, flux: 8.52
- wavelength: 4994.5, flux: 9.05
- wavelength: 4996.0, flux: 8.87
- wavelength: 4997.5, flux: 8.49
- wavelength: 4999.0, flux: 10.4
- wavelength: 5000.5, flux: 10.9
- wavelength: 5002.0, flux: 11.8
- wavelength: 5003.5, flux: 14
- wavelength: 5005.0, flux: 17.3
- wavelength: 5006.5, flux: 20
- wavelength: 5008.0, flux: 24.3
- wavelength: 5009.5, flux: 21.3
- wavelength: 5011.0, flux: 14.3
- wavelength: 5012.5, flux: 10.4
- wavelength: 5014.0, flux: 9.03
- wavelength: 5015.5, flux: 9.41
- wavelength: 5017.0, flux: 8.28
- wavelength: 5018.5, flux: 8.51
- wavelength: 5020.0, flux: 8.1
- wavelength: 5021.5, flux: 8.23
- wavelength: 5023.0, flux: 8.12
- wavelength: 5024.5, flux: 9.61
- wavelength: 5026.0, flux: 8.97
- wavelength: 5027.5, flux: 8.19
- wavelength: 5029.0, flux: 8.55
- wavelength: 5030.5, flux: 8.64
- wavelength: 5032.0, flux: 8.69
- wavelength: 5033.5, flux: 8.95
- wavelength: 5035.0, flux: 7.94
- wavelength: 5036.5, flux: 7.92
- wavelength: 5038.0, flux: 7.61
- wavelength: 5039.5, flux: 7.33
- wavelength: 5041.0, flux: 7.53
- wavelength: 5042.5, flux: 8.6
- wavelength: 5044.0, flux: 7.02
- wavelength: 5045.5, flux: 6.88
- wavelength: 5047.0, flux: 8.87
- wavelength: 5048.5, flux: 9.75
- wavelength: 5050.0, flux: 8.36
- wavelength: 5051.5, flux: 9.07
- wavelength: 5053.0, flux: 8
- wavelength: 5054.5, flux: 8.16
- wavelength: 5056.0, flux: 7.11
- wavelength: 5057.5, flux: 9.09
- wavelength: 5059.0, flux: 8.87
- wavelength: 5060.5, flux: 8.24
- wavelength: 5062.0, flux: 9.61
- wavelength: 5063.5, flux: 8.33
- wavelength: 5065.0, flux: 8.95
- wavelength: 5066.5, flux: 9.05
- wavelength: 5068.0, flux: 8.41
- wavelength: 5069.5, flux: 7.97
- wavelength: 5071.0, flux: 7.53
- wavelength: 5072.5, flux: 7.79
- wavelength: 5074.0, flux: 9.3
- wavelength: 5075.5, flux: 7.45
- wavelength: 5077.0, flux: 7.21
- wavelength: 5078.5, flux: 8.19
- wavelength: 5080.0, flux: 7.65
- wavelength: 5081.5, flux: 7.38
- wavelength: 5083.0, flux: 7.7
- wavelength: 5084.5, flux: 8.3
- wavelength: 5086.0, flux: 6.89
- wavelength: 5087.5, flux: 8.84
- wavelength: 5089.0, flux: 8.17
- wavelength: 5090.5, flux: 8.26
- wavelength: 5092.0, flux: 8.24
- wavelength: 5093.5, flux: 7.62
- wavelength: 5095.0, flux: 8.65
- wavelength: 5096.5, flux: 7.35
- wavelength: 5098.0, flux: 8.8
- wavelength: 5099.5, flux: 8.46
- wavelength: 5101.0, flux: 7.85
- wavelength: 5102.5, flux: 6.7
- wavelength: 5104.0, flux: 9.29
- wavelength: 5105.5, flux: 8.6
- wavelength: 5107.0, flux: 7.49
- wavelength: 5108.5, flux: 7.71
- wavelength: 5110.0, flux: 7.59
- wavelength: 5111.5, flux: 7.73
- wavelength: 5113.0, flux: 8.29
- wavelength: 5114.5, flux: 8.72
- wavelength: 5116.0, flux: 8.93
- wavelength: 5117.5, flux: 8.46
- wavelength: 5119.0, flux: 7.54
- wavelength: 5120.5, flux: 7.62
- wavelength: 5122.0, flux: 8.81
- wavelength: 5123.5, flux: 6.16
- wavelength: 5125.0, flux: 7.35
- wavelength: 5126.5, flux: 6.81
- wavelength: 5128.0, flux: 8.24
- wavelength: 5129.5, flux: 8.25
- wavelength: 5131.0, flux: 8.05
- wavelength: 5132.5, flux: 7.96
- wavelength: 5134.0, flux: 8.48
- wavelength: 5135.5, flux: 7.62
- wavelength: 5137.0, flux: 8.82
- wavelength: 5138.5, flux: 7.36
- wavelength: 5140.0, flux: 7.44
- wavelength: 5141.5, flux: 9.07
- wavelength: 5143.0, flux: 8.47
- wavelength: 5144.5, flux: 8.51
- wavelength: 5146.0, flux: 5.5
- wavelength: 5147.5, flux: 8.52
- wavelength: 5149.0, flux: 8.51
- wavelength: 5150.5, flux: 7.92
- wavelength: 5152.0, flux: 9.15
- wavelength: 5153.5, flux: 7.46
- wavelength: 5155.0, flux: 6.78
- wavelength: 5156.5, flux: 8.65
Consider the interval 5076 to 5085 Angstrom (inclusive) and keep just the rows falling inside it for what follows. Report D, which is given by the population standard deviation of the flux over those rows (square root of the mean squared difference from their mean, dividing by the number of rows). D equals 0.40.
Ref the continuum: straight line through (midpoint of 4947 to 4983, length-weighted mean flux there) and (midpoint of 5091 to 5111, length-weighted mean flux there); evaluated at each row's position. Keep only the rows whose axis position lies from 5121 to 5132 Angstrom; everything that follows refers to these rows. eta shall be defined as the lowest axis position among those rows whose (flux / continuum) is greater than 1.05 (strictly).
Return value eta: 5122.0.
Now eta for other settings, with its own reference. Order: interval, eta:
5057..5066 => 5057.5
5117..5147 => 5117.5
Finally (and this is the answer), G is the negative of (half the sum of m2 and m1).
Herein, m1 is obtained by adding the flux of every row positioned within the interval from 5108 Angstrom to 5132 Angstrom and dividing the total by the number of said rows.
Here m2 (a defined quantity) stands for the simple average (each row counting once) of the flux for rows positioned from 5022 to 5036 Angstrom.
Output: -8.3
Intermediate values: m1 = 7.9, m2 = 8.6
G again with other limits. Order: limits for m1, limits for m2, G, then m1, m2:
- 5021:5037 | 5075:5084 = -8.1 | 8.5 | 7.6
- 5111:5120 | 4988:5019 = -10.1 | 8.3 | 12.0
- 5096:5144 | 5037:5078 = -8.1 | 8.0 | 8.2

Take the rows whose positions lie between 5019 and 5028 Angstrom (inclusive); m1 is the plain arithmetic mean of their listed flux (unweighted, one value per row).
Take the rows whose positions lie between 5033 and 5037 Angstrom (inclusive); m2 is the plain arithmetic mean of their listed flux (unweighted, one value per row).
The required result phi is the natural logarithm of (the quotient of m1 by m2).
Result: 0.032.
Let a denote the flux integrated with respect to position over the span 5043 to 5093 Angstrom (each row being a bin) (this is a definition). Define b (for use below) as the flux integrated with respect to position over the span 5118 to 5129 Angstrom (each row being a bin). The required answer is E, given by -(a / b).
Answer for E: -4.9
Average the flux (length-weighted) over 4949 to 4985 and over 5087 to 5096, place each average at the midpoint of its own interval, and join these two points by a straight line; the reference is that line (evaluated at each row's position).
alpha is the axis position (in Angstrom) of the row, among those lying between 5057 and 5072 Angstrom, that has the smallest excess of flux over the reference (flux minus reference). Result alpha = 5071.0 Angstrom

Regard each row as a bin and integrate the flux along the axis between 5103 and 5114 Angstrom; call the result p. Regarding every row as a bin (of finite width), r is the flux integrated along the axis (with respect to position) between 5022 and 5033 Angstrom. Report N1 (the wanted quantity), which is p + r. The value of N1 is 184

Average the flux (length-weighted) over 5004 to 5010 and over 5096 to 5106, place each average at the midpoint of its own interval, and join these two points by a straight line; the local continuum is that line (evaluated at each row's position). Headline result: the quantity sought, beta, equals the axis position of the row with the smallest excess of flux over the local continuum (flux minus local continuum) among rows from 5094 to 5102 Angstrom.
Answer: 5096.5 Angstrom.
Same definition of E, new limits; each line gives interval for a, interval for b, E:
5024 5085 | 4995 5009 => -2.6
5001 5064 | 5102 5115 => -6.0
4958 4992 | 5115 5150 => -1.1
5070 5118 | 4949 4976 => -1.4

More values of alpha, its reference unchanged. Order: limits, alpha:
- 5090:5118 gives 5102.5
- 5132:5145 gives 5138.5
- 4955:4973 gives 4969.0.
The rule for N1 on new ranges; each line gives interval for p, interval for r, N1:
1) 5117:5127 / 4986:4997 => 171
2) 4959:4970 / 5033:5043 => 193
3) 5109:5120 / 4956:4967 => 214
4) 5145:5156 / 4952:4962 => 199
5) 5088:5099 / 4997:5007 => 222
